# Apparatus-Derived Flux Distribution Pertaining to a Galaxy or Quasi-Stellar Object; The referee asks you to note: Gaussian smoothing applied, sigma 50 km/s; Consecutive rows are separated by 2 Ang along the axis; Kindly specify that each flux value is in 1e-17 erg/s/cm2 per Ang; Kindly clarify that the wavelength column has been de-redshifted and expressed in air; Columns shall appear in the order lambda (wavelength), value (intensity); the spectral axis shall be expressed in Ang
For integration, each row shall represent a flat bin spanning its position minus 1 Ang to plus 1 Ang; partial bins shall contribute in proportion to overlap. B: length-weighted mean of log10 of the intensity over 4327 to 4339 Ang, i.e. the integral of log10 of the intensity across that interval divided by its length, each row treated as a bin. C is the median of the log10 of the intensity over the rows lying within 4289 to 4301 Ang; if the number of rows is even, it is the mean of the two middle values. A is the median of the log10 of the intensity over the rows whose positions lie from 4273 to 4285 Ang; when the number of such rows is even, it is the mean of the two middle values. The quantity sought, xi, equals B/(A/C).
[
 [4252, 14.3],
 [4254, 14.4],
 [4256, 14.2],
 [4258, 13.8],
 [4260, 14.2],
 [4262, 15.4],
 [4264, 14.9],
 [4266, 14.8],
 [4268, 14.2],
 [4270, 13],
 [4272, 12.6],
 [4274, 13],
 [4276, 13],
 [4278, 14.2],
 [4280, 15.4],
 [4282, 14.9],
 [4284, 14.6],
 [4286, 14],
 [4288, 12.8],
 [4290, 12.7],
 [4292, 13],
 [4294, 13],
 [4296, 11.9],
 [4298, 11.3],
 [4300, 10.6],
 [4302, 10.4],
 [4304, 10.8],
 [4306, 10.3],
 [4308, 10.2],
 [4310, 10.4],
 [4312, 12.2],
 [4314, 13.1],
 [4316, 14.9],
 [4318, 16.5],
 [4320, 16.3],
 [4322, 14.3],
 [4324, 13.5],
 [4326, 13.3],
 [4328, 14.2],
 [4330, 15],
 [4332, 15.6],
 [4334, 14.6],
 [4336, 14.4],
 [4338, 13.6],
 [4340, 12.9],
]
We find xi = 1.09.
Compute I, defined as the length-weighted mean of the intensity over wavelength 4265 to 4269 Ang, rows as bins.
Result 14.5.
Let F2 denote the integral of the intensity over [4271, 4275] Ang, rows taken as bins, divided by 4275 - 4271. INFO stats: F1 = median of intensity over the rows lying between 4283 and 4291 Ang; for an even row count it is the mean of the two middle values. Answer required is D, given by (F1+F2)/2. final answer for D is 13.1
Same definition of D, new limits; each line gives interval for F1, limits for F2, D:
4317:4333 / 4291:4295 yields 13.8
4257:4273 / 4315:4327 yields 14.5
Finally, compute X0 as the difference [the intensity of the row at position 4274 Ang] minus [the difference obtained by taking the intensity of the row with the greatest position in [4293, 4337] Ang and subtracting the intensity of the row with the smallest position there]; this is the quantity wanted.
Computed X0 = 12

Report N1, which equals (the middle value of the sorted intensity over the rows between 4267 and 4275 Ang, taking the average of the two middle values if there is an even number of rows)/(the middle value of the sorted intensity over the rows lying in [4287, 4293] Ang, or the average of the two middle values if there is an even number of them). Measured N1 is 1.02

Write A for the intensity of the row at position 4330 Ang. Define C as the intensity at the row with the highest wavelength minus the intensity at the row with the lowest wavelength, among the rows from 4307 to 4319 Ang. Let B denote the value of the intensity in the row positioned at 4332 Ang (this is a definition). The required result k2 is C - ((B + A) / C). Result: 1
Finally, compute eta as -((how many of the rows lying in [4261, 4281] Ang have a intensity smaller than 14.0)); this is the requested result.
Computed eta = -4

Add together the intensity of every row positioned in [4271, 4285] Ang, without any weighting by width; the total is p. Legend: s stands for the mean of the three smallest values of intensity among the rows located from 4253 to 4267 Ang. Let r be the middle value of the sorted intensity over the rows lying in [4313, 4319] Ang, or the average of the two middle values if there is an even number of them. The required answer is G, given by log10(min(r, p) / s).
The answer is 0.025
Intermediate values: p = 98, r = 14.9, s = 14.1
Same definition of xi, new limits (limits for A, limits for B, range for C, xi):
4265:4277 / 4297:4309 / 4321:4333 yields 1.06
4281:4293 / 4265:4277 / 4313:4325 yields 1.16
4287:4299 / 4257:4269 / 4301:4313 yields 1.07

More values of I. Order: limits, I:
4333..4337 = 14.5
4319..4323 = 15.3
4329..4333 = 15.3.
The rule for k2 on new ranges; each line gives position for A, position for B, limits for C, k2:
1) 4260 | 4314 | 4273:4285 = -15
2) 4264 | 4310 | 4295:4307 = 14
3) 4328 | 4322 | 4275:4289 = 142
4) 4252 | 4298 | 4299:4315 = -8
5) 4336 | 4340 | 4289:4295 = -91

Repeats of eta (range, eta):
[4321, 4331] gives -2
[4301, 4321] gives -7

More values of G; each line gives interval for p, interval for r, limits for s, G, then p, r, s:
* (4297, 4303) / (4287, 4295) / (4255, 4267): -0.038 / 32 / 12.9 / 14.1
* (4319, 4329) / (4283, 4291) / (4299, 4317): 0.114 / 72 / 13.4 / 10.3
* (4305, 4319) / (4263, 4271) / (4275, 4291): 0.053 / 88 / 14.5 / 12.8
